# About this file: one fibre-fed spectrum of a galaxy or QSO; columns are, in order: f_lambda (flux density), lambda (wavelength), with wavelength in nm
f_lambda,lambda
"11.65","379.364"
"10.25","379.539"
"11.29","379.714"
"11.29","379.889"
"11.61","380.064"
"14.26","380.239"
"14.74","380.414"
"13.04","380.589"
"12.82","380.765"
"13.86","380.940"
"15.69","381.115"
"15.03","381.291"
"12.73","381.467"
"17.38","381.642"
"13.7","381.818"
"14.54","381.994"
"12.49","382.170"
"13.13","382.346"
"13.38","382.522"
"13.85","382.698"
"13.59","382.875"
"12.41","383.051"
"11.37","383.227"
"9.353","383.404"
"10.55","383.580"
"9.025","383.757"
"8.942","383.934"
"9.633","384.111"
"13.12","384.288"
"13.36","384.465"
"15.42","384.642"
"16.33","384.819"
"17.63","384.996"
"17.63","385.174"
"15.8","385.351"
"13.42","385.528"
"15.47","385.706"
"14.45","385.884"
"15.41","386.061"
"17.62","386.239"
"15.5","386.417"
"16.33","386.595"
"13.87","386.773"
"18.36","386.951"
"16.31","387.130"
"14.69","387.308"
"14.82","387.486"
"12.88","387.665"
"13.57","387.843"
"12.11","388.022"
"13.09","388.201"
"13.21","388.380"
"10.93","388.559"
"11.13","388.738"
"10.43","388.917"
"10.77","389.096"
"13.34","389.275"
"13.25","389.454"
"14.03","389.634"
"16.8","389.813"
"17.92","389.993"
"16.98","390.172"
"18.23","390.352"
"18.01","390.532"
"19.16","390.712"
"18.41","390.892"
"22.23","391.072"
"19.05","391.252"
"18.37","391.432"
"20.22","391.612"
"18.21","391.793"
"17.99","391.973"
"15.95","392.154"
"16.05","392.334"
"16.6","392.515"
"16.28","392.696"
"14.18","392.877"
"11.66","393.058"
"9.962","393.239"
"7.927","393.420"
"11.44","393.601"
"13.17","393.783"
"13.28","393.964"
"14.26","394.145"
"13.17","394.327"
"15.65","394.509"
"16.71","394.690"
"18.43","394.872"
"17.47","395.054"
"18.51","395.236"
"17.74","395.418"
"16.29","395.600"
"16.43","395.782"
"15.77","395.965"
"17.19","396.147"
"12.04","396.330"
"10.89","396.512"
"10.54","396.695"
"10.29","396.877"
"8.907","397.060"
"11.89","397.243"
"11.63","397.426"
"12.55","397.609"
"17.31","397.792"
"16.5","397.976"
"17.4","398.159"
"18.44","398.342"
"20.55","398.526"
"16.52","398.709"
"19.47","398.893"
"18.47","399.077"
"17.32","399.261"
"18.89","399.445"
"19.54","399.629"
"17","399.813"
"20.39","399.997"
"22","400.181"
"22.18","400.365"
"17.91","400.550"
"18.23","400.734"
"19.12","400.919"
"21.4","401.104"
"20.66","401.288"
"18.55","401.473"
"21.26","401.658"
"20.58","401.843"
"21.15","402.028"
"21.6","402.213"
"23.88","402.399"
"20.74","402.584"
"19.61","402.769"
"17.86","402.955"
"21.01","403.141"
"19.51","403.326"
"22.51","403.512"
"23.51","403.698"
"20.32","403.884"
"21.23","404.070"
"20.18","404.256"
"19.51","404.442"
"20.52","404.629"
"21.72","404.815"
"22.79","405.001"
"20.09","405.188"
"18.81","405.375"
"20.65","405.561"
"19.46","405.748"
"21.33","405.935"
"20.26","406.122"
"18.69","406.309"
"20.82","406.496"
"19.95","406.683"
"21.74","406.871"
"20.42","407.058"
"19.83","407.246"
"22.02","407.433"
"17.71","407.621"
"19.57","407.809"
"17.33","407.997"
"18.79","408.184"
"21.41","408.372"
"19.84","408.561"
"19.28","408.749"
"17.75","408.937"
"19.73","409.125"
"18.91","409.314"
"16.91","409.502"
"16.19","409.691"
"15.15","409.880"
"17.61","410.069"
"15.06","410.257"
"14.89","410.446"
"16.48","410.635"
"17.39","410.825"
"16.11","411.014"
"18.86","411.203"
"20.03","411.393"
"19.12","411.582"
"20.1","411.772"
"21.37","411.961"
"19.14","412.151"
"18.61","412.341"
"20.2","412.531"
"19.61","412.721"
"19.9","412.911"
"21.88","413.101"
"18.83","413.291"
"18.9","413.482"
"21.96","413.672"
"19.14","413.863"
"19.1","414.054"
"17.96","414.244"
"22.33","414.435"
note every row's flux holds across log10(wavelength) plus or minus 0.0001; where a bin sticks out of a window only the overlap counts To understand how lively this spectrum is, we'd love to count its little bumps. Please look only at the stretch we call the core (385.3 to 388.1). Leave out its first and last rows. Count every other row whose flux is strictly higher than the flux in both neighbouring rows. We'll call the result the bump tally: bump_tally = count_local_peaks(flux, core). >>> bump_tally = 6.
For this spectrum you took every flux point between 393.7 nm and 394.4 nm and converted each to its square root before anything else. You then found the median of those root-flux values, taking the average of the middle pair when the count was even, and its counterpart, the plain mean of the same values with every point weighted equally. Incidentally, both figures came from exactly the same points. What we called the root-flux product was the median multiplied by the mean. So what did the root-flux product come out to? 13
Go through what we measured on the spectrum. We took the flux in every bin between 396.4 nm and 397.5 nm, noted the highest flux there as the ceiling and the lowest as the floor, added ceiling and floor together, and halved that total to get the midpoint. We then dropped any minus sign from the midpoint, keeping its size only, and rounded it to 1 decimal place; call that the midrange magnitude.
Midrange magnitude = 10.4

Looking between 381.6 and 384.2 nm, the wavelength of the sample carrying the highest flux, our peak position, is 381.642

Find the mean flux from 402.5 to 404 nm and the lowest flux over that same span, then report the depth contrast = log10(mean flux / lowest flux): 0.063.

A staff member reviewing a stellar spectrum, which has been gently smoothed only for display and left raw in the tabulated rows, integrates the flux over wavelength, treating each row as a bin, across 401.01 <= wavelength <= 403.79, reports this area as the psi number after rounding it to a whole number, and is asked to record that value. 58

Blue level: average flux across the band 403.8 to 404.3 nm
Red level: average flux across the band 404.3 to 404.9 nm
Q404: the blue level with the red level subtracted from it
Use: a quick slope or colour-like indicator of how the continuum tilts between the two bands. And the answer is 0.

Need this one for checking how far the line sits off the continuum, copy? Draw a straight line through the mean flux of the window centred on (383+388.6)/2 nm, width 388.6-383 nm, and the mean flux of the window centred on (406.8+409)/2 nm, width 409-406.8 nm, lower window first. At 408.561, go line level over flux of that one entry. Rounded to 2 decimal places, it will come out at 1.00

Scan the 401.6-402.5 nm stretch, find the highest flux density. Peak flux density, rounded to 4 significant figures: 23.88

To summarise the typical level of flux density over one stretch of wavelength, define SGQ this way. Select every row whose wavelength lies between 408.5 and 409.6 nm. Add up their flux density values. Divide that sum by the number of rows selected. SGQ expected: 18.7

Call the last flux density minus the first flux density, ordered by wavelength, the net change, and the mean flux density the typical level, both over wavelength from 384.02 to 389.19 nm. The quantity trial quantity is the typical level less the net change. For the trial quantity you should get 13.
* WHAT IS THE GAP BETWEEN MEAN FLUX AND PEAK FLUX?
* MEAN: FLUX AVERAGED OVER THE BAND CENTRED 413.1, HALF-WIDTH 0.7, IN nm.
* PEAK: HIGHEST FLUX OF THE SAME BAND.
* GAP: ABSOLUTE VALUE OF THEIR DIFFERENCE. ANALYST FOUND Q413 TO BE 1.8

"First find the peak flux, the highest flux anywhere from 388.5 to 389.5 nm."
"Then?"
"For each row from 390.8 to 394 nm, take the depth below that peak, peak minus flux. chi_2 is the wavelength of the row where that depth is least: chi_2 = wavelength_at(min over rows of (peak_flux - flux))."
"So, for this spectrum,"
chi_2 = 391.072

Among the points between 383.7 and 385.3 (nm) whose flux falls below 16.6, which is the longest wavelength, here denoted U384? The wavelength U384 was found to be 384.819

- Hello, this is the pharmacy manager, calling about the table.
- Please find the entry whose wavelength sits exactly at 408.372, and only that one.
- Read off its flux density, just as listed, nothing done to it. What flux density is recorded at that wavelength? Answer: 21.41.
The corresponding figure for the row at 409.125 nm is 19.73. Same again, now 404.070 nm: 21.23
